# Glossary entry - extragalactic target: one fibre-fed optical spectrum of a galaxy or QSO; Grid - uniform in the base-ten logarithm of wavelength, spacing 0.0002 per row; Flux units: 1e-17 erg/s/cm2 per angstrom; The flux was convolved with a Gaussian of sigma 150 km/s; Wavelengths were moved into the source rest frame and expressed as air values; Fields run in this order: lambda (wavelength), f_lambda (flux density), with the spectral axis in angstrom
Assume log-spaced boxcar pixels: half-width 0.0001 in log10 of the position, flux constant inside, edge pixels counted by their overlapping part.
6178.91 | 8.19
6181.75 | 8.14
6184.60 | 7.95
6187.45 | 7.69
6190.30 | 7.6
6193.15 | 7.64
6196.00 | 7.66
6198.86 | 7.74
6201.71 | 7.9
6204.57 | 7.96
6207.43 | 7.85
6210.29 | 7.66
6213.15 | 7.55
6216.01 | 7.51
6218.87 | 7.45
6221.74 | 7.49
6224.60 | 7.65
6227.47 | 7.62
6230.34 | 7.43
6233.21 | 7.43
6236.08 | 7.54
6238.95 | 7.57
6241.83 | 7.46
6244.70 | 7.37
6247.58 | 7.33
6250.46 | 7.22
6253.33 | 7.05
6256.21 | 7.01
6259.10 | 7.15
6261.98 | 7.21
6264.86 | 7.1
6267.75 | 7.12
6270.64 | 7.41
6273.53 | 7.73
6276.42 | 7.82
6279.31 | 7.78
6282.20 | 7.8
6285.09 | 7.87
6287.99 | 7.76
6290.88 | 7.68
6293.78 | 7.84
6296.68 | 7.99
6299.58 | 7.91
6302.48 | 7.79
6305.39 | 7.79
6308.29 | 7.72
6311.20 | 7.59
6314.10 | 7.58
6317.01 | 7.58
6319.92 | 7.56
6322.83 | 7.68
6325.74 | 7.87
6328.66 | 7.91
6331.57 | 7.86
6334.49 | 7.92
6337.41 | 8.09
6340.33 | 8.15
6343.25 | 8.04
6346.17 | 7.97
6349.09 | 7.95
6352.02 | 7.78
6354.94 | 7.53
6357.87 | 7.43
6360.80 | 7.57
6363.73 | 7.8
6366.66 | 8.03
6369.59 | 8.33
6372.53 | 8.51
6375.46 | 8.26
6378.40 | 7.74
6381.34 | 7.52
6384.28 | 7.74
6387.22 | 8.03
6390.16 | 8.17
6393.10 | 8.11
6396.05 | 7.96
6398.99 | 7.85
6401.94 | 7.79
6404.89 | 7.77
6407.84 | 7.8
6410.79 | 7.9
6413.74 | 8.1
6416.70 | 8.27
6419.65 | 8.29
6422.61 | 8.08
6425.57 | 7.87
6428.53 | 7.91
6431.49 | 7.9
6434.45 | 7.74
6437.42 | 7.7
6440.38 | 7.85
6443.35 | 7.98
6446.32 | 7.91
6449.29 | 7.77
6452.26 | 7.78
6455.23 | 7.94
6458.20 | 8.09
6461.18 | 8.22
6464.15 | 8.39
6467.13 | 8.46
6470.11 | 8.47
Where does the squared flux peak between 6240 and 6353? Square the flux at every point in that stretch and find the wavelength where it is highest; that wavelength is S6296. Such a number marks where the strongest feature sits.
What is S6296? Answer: 6340.33 angstrom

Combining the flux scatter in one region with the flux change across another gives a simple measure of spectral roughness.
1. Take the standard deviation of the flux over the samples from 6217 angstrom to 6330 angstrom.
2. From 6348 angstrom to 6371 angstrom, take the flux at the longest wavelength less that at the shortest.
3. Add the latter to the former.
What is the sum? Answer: 0.6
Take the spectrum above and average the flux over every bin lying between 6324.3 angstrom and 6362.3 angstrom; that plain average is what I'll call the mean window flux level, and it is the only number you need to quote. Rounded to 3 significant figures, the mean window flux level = 7.85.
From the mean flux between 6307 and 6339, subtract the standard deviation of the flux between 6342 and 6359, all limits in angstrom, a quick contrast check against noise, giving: 7.5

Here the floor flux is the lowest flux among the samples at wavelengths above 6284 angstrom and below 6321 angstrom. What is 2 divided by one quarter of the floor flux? 1.06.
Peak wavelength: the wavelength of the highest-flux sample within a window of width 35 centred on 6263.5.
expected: 6276.42 angstrom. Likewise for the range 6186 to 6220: 6204.57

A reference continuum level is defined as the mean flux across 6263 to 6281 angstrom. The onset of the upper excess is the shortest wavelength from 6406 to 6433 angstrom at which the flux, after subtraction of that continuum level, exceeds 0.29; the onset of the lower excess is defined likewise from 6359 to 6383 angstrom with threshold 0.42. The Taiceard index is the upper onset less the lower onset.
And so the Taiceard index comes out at 41.2 angstrom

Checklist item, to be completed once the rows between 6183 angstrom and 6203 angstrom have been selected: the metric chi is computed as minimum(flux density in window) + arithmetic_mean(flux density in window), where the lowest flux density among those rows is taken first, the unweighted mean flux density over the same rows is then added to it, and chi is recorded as 15.3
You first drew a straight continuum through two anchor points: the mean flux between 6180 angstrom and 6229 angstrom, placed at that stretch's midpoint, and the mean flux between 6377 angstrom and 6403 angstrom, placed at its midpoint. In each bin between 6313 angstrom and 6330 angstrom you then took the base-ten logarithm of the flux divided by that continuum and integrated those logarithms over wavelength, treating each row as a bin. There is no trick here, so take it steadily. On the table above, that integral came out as -0.12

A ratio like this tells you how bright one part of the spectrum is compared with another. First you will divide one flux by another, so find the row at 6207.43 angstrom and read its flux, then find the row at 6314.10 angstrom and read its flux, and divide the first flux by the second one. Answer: 1.04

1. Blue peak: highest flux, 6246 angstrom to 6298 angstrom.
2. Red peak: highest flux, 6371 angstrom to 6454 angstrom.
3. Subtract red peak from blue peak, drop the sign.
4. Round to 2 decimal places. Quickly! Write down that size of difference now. 0.52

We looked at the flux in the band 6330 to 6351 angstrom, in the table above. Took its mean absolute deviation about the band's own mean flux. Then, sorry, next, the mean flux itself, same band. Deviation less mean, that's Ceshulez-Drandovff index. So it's -7.91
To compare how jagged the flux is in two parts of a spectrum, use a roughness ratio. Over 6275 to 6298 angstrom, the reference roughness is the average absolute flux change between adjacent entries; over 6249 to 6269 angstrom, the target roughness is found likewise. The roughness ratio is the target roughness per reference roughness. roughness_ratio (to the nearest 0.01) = 1.00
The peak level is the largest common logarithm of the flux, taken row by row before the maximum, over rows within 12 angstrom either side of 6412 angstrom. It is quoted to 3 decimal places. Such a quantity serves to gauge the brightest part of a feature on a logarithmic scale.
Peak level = 0.919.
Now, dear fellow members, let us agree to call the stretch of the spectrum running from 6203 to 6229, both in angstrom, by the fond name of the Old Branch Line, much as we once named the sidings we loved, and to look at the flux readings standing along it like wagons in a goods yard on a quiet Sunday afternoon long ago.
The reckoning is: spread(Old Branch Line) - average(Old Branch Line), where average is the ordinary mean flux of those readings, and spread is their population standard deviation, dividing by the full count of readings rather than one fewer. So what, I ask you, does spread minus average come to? -7.48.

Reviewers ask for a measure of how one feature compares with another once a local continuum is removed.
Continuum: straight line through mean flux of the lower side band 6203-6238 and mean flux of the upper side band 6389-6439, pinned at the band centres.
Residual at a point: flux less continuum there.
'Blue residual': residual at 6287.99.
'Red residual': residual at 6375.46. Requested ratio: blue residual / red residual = 0.1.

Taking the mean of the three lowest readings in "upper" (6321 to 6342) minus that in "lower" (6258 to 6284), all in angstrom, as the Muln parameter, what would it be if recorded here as 0.68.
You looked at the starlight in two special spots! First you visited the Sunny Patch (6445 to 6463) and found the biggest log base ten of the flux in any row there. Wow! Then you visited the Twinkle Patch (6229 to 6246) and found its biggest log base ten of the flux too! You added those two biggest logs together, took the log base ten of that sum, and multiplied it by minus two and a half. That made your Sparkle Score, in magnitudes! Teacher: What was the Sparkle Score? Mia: -0.635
